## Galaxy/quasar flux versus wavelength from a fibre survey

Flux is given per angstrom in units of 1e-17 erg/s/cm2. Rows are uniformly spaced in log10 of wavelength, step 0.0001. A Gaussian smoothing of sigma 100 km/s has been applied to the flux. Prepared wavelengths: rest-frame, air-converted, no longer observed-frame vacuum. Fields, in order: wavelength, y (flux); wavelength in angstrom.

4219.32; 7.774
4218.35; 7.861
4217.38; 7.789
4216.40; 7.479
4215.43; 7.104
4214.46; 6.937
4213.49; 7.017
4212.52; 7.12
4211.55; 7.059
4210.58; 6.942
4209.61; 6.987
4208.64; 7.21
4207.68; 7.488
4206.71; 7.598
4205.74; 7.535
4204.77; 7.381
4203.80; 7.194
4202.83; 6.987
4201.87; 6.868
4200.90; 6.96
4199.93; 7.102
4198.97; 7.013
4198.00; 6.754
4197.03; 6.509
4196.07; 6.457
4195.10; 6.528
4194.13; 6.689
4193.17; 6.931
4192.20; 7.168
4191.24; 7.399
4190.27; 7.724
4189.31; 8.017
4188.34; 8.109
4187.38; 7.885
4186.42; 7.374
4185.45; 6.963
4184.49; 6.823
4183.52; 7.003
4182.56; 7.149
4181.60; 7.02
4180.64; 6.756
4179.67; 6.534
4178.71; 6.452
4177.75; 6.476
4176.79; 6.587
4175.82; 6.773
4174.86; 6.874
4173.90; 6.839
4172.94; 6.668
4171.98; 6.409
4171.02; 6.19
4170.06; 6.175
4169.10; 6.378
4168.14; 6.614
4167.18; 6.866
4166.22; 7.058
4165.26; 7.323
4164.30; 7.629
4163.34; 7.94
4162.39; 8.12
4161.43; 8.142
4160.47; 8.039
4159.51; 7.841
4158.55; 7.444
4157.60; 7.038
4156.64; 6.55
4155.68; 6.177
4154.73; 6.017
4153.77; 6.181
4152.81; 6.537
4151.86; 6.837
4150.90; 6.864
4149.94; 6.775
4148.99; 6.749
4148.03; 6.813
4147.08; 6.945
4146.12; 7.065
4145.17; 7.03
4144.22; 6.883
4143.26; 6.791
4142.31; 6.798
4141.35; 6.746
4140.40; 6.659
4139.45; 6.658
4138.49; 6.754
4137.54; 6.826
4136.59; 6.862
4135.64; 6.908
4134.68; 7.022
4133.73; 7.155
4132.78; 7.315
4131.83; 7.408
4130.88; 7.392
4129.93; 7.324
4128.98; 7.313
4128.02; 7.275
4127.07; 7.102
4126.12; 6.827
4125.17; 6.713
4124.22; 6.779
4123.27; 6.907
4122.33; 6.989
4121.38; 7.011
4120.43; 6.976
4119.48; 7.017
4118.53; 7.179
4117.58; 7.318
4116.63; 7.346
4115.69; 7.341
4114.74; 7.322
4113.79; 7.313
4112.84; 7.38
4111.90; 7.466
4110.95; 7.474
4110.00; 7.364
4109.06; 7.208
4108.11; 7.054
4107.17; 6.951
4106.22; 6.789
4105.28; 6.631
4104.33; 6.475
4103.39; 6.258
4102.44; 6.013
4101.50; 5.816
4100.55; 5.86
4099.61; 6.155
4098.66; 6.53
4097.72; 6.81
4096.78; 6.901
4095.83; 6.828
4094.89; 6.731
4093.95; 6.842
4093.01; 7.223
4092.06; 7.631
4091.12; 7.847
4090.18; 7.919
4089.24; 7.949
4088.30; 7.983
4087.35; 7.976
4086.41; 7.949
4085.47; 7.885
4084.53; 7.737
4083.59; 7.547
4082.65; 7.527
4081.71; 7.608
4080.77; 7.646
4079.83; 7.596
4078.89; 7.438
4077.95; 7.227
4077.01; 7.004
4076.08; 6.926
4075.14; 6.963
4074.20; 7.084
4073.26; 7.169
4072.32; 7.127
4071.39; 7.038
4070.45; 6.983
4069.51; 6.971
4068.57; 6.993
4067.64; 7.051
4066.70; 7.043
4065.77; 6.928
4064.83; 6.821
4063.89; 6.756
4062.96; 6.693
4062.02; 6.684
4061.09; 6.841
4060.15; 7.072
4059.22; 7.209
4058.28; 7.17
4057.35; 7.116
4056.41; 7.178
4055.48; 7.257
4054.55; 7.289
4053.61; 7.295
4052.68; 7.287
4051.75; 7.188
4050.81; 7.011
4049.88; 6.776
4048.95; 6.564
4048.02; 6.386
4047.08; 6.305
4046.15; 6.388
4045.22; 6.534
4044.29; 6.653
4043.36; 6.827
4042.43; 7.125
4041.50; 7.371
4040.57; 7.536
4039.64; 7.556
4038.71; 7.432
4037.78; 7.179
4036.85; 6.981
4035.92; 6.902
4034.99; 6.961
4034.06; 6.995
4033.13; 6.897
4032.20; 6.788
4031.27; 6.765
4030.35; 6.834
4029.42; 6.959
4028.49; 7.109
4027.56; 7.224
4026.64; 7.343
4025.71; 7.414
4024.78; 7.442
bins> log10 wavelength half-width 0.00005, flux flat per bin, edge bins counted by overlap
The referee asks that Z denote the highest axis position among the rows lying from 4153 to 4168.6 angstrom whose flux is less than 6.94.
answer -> 4168.14 angstrom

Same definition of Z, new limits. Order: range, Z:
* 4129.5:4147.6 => 4144.22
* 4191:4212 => 4201.87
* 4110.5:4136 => 4135.64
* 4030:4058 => 4049.88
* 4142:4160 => 4156.64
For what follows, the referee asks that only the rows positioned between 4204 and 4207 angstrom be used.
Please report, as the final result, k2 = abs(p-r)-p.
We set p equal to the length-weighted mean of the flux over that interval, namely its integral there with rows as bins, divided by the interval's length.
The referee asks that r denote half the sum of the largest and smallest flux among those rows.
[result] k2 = -7.4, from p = 7.46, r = 7.5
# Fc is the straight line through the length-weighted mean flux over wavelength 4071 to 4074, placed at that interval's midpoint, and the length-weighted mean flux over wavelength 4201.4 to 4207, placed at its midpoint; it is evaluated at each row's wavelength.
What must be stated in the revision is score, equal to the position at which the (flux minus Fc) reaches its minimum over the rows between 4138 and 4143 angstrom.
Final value 4139.45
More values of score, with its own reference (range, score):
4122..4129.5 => 4125.17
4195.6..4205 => 4196.07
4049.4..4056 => 4049.88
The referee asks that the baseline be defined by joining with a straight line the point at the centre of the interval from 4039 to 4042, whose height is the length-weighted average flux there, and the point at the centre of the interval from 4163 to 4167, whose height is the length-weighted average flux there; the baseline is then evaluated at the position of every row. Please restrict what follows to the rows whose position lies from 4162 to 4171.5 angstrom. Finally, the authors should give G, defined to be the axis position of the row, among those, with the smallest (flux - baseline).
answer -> 4170.06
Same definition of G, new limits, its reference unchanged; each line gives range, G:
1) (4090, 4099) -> 4098.66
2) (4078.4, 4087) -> 4078.89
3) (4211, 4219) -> 4214.46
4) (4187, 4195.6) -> 4195.10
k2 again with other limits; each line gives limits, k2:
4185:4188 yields -7.4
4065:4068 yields -7.0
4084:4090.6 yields -7.9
